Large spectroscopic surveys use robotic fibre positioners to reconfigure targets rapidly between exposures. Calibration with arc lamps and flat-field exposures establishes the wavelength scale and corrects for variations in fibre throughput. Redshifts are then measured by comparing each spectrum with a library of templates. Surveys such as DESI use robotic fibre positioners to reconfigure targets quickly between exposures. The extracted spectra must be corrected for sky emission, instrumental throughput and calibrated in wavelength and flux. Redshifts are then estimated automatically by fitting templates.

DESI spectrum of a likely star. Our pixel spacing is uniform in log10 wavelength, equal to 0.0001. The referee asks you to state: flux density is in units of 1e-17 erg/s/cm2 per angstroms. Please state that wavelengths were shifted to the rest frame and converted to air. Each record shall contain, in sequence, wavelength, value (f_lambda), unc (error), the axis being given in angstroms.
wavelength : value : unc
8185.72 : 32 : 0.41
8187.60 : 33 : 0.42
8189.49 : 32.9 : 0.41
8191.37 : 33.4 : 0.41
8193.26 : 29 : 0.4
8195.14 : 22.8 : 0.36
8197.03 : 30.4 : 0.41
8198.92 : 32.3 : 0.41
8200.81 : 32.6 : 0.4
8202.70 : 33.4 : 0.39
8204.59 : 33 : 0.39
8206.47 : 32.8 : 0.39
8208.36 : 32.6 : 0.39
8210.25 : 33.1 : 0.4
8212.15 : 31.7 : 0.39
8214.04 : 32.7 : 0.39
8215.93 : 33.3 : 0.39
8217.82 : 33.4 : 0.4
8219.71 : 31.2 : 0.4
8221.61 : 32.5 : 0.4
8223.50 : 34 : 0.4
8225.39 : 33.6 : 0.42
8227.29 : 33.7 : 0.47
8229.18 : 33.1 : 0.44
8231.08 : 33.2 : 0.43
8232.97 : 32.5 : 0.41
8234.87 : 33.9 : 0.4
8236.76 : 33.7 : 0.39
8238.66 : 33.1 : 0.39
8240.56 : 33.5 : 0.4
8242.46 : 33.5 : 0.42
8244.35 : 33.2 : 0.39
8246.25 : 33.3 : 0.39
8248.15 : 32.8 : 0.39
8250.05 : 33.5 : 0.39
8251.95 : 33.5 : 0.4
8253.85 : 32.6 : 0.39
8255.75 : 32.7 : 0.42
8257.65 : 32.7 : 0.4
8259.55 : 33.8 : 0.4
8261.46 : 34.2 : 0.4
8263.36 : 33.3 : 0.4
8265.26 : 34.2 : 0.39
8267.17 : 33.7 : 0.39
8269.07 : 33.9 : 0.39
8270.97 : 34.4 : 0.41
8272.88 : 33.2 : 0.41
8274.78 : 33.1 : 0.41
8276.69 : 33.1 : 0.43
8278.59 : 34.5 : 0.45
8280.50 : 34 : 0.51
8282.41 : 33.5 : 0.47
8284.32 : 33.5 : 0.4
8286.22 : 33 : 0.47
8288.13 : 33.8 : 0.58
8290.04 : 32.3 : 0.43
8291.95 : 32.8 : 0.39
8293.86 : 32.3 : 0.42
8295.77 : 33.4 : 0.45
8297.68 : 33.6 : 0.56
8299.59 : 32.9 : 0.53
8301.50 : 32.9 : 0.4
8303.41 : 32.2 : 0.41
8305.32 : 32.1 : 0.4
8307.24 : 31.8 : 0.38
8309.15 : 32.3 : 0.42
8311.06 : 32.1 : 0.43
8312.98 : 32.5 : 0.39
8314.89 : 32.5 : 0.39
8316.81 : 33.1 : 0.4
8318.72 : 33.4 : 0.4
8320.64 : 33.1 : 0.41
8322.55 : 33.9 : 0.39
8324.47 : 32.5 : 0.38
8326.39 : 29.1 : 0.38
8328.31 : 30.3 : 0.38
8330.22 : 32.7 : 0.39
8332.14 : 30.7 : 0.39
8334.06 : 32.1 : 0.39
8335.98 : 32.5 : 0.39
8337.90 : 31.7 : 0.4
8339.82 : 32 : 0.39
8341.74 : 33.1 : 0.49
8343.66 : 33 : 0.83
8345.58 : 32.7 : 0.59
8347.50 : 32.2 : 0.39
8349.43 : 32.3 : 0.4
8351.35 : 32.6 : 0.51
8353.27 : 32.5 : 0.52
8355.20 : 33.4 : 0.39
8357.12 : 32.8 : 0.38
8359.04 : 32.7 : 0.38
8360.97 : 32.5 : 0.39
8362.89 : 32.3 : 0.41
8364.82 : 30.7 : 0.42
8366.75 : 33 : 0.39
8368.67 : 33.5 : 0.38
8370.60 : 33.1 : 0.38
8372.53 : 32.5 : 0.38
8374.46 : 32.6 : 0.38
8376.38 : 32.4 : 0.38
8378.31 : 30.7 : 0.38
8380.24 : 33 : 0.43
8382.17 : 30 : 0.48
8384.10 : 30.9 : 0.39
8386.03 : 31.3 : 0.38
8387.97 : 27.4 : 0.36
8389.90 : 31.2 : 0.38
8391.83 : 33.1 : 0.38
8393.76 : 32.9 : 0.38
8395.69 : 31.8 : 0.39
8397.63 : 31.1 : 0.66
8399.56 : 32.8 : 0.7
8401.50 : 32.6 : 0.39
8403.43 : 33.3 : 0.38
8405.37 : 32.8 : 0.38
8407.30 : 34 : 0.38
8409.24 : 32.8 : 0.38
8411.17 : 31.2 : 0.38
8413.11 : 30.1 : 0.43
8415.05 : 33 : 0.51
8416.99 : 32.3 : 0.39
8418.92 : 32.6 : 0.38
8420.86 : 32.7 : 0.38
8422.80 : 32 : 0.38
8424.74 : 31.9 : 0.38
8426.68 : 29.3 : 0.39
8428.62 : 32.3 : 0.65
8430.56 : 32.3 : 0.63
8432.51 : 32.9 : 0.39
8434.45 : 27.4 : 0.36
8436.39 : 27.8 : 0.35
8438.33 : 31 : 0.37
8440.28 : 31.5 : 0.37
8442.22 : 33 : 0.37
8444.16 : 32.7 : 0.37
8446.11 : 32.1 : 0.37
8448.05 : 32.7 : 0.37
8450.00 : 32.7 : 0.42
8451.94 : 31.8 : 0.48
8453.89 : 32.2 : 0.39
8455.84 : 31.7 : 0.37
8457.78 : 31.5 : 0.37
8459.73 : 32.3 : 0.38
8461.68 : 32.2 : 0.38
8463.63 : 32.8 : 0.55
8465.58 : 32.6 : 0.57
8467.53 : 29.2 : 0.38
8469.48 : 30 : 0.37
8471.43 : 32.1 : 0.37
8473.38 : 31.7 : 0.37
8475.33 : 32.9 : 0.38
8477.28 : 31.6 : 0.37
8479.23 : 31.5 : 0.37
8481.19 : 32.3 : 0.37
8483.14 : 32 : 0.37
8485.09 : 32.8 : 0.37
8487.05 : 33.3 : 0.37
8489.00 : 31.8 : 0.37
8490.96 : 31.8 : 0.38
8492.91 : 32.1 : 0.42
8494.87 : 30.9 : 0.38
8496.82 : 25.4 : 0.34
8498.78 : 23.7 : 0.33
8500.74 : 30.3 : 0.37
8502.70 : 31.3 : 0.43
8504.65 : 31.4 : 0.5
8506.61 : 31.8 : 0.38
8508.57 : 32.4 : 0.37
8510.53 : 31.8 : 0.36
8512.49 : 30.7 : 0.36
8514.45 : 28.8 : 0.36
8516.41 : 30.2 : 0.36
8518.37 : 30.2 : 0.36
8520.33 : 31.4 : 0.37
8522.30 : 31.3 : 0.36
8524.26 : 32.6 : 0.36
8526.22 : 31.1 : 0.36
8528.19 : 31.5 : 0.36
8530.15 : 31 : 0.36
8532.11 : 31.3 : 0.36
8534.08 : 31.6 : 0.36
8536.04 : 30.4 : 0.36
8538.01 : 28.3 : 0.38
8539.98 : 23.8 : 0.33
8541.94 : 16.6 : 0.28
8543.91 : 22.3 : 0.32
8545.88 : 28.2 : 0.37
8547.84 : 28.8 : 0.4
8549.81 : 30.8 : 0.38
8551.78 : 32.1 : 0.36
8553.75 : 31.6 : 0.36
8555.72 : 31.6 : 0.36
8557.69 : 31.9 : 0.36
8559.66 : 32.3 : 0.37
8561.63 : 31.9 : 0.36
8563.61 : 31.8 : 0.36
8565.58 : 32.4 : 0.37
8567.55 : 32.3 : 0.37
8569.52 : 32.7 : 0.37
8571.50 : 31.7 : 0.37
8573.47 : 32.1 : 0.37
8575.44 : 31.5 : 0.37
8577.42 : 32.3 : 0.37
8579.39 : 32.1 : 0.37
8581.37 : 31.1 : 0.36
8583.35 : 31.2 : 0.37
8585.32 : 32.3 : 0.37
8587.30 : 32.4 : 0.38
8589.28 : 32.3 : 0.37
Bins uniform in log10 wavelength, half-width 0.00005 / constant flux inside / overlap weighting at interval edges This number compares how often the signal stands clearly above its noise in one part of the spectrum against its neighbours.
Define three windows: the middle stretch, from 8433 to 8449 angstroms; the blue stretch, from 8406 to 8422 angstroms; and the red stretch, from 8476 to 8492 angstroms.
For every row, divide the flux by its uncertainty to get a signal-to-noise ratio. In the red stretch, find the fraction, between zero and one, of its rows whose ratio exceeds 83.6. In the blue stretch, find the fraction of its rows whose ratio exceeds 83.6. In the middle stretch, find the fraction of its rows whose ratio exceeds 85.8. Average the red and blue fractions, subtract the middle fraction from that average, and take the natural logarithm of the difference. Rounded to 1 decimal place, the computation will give -1.4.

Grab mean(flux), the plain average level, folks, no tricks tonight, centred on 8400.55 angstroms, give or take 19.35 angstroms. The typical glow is 31.9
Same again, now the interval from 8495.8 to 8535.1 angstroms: 30.5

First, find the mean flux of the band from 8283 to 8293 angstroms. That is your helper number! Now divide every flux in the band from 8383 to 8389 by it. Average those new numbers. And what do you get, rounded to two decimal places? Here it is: 0.90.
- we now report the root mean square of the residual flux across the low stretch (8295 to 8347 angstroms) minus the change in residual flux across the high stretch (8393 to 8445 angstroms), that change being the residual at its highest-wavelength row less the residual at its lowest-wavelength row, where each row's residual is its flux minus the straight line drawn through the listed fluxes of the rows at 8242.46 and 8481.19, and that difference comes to 1.2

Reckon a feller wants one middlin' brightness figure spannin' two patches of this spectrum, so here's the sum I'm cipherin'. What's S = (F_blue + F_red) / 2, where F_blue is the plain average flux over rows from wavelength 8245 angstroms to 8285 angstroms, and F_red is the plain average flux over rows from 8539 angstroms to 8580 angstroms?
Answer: 31.8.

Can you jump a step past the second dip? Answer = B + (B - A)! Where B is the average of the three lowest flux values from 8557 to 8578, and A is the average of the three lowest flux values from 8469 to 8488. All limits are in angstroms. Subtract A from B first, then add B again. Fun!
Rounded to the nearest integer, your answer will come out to 32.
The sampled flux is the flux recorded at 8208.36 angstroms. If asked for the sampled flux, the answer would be 32.6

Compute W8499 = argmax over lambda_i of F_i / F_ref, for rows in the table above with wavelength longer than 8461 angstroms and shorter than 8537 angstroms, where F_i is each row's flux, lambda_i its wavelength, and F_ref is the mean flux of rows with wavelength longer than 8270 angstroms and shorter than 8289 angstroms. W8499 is 8487.05 angstroms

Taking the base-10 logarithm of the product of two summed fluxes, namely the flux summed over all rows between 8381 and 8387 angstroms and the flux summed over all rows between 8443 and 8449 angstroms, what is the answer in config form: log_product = 3.95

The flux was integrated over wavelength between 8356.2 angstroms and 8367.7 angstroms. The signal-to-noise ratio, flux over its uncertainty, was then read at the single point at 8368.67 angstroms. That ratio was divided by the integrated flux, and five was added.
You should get 5.24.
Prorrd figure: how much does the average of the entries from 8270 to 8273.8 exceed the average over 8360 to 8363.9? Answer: 1.4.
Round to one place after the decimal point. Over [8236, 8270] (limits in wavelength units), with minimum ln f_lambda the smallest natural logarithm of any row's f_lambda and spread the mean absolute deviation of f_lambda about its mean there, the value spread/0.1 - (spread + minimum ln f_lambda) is 0.0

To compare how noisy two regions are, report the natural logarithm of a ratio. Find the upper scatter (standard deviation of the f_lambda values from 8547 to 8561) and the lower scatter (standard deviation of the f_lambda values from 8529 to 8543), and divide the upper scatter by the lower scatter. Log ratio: -1.5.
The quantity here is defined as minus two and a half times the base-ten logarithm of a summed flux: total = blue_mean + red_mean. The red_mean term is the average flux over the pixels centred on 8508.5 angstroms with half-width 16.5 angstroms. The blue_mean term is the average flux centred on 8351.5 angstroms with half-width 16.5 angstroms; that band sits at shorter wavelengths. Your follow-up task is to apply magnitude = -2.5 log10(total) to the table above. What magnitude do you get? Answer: -4.50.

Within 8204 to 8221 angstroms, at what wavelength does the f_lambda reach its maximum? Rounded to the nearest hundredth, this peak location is 8217.82 angstroms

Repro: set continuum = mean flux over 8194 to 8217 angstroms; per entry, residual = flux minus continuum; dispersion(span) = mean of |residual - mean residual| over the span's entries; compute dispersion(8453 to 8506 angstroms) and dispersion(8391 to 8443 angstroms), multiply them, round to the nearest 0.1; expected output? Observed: 1.5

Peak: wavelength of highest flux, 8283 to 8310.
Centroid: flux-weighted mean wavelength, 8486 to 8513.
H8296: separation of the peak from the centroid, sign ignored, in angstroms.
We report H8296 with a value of 211.6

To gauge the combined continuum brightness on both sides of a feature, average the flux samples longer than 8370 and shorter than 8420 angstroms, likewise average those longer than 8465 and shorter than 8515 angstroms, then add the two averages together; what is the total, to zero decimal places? 63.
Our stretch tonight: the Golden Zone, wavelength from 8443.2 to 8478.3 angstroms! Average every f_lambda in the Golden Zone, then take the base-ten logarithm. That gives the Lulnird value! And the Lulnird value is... 1.504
